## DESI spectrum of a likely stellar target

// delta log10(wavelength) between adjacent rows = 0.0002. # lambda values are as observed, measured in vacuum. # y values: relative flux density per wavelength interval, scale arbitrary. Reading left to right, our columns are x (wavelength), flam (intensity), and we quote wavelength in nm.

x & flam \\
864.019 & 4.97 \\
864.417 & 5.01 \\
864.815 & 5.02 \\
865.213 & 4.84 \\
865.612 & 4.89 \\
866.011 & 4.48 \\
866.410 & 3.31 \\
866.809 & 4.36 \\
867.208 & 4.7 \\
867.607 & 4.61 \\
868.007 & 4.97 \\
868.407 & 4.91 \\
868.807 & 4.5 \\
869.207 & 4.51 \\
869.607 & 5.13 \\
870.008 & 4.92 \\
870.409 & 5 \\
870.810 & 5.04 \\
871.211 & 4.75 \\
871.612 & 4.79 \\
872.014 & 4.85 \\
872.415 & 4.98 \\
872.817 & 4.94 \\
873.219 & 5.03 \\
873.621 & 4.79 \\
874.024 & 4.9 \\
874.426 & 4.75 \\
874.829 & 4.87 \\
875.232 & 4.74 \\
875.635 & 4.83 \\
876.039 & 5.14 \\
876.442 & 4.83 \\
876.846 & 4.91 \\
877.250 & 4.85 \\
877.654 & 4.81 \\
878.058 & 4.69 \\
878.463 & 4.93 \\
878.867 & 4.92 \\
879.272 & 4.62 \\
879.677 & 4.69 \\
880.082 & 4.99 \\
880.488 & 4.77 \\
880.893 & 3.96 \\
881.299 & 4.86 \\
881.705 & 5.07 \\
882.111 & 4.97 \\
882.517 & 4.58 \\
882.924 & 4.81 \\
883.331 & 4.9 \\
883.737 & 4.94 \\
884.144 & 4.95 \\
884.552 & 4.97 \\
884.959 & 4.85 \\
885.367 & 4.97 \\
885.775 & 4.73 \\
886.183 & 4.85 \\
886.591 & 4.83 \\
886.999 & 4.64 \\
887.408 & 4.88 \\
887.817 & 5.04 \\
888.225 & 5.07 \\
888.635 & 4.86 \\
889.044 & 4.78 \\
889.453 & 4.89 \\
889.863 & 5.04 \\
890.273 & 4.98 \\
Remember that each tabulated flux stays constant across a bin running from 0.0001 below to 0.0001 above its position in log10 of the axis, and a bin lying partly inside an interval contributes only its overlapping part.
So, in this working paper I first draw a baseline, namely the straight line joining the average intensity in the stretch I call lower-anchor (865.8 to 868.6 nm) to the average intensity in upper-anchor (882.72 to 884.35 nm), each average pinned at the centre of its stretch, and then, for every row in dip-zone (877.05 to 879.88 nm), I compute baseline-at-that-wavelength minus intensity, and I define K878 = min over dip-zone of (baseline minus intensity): -0.16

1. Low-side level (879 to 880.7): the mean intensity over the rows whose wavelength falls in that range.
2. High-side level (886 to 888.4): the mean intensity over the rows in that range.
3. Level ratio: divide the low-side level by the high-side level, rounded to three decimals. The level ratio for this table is 0.976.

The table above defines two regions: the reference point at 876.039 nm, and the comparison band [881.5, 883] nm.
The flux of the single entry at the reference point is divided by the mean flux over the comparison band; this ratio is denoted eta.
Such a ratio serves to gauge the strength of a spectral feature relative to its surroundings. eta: 1.06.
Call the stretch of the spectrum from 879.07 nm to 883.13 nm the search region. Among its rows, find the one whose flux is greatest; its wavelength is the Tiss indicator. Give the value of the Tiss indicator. 881.705 nm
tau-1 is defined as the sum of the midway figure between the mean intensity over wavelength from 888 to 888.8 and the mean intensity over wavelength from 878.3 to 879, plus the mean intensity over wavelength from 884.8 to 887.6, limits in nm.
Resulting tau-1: 9.77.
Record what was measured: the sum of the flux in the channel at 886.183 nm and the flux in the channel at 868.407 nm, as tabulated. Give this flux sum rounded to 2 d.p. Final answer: 9.76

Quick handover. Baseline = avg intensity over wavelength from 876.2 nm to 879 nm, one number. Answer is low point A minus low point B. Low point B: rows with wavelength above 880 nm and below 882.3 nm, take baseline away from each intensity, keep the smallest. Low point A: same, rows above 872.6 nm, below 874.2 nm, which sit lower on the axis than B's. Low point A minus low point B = 0.8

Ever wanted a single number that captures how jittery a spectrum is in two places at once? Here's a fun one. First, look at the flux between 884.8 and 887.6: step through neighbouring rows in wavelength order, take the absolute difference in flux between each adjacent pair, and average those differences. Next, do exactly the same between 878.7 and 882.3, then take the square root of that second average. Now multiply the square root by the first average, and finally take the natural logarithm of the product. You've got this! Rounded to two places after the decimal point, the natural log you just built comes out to -2.37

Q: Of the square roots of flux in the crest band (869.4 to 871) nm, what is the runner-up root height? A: 2.245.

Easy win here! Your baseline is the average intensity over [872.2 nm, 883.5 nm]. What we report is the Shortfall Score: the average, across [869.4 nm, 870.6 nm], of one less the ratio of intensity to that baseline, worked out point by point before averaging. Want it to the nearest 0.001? -0.039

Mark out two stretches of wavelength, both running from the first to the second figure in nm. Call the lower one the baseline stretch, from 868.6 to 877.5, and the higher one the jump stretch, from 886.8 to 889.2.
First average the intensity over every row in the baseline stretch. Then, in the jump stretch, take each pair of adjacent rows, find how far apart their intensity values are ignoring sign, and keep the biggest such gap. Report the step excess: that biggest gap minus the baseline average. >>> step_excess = -4.63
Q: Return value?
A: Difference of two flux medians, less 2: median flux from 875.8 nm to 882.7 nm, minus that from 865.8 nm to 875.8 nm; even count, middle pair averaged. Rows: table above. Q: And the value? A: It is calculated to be -1.98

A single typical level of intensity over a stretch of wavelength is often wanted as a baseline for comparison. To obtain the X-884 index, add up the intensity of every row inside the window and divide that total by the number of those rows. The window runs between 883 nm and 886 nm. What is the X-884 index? 4.90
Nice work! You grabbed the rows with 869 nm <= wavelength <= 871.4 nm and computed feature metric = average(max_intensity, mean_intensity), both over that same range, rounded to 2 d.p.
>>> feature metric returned 5.01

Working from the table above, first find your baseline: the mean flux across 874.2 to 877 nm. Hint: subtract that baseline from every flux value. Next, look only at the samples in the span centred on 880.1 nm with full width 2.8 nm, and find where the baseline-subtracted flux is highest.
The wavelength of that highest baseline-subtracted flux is 880.082 nm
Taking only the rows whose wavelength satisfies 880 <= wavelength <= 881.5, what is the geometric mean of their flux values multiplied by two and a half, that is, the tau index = 11.6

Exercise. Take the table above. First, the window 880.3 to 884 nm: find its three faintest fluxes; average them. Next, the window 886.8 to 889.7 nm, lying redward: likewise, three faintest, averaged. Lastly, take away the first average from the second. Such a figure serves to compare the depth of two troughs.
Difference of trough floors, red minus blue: 0.3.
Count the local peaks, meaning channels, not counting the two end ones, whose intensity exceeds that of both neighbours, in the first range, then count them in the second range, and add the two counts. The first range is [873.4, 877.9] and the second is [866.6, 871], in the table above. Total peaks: 7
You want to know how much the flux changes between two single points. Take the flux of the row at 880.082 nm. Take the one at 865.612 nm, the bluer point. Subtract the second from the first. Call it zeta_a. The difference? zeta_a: 0.10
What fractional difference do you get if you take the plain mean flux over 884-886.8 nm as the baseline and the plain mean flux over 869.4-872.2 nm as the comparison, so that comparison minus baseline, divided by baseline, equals 0.01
